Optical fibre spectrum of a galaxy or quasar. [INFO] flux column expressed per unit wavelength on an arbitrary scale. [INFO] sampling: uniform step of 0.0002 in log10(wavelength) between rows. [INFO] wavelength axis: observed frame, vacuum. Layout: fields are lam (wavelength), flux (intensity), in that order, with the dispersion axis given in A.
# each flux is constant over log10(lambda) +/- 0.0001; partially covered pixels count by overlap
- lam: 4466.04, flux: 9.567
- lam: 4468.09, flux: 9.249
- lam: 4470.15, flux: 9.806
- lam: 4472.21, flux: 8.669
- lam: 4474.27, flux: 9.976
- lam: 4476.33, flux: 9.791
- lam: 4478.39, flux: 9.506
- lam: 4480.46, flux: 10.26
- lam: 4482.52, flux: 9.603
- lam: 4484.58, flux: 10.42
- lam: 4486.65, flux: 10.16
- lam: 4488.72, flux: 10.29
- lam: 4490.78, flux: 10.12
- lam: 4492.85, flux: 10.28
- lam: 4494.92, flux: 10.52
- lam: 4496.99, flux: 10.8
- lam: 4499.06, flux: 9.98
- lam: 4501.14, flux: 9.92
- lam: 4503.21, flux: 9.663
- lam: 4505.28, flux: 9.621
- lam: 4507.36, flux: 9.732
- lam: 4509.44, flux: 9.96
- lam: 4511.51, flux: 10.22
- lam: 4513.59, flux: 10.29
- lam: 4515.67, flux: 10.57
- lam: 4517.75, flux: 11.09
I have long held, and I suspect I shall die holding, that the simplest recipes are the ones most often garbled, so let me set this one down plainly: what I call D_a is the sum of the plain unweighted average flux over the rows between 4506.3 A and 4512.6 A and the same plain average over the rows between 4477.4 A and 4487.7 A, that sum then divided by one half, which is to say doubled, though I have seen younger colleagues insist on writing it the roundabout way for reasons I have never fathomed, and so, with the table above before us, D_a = 39.9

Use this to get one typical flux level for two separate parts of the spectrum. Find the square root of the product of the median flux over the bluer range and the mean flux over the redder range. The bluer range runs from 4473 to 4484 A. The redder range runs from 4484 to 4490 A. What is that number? 10.0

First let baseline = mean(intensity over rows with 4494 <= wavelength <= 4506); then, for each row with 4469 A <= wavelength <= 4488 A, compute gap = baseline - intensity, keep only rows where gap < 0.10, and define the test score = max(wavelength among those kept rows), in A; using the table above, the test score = 4486.65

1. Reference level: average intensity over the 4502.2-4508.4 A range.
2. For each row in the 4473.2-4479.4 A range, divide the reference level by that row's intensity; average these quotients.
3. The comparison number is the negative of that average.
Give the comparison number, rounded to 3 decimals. -0.992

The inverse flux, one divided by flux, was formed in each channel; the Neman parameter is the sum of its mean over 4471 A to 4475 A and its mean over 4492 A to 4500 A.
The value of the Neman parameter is 0.204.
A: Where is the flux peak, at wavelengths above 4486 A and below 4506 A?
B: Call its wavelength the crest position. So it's 4496.99 A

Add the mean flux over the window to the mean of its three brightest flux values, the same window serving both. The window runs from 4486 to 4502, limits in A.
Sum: 20.8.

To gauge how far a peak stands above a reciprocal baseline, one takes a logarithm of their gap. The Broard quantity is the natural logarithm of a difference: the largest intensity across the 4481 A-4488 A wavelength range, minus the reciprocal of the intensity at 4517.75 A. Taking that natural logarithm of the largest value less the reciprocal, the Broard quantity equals 2.34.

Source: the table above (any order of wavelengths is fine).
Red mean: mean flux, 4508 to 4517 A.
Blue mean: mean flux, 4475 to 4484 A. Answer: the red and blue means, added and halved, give 10.0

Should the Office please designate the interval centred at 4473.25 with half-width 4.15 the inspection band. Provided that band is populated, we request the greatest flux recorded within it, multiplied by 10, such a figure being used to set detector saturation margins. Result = 100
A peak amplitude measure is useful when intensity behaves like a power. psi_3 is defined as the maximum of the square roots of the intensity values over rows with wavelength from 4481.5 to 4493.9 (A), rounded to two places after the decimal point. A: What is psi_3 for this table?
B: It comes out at 3.23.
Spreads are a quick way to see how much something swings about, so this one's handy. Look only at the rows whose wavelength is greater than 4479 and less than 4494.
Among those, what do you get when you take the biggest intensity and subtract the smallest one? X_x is 0.82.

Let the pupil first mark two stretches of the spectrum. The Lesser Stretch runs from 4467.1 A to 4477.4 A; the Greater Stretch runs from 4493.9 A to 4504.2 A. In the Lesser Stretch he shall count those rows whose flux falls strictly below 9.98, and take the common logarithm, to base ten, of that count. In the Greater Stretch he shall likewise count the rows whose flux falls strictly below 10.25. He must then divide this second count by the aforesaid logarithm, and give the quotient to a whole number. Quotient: 4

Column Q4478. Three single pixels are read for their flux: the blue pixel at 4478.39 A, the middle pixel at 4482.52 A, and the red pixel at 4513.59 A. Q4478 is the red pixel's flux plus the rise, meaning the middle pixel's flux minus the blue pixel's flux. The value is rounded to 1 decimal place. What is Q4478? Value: 10.4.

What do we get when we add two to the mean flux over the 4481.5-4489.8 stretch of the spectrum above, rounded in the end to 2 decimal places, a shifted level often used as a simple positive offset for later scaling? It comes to 12.12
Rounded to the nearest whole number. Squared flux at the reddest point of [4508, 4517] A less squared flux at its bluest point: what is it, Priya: 13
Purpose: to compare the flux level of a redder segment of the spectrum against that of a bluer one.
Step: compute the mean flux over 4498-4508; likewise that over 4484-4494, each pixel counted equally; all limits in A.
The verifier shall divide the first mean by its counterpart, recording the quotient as 0.95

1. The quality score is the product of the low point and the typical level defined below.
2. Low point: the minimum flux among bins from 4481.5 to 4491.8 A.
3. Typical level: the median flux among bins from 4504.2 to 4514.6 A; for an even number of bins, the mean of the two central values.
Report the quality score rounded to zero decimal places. 96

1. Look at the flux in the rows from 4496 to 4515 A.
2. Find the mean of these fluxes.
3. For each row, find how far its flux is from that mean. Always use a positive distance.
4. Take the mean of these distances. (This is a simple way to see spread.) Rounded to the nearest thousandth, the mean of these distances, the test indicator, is 0.277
